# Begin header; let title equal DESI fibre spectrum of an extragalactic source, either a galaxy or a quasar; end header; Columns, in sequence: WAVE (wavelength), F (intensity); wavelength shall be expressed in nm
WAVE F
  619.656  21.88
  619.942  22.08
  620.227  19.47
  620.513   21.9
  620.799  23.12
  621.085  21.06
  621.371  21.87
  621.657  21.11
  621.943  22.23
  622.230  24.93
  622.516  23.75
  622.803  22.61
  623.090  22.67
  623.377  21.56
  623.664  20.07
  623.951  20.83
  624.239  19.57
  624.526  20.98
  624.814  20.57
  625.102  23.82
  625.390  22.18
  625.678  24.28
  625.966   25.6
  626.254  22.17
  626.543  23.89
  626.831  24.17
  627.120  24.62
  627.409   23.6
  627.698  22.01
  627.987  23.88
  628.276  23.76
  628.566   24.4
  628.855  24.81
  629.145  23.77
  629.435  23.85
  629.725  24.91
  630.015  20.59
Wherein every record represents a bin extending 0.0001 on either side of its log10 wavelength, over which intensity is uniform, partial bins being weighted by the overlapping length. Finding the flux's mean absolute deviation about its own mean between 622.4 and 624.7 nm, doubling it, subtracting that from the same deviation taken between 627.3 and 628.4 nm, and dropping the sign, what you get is 1.6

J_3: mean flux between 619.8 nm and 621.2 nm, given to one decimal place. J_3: 21.5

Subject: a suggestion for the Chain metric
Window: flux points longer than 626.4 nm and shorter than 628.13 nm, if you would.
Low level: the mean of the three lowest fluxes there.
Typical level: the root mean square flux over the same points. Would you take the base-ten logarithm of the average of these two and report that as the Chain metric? 1.37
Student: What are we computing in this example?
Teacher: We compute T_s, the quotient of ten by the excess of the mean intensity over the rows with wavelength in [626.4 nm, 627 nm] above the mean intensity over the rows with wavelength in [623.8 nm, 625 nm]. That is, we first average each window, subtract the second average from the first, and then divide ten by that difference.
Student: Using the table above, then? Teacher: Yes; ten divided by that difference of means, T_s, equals 3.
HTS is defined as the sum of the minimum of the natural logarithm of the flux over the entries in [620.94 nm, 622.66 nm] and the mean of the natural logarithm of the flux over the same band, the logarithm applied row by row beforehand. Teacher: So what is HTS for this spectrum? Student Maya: 6.16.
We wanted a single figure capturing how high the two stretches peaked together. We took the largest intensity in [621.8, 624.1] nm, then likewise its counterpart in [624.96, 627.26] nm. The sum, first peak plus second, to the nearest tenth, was 50.5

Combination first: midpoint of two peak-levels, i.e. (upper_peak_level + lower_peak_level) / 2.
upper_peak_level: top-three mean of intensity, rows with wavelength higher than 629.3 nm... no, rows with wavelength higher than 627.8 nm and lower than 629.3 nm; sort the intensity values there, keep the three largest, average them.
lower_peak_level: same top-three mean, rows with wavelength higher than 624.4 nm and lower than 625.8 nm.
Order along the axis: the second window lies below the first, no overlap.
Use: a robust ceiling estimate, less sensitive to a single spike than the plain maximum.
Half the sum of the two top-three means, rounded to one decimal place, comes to 23.9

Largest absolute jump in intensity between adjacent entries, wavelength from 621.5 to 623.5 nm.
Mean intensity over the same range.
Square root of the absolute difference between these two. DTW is 4.47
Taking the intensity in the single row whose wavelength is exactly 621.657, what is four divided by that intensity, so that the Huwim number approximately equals 0.189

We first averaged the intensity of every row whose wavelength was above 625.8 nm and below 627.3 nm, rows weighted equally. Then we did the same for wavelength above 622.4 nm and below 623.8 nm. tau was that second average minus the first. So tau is -2.0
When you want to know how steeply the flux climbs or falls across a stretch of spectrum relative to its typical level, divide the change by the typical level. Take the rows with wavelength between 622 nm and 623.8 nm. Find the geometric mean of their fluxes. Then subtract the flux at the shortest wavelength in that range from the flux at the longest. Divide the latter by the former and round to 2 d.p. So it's -0.22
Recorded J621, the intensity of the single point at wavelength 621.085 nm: 21.06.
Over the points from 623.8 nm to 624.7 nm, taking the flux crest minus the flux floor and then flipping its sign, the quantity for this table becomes -1.4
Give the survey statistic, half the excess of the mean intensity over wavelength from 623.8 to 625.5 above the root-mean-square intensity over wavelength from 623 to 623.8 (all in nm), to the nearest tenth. -0.1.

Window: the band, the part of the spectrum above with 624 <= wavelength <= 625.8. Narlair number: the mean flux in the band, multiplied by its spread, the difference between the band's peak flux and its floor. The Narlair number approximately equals 103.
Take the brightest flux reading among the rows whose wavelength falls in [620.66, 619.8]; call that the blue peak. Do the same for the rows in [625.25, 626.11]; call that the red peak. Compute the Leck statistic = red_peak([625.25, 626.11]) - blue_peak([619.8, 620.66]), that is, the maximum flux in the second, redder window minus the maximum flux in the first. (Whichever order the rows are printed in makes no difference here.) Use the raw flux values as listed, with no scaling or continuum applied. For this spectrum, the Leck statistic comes 3.5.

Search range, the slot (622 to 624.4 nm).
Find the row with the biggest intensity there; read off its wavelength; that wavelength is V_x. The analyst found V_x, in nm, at 622.230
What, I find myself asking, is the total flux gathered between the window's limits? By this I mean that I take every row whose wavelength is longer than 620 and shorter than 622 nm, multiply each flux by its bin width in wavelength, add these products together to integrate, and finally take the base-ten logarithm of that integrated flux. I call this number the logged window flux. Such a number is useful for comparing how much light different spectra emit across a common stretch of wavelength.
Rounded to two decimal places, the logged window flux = 1.63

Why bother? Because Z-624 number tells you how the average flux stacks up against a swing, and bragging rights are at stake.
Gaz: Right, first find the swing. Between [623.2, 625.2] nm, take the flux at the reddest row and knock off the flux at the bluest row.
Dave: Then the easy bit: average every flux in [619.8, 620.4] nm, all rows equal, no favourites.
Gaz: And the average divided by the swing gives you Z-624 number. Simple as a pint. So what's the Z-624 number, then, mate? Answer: 9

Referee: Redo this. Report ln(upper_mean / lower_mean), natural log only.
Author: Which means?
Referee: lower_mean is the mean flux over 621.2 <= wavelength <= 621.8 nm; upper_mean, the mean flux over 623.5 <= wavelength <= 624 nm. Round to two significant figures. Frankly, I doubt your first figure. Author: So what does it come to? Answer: -0.050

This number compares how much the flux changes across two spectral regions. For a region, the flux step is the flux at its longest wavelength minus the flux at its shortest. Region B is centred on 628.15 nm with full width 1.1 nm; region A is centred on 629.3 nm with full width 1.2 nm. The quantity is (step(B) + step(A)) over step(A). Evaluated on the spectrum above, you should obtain 25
